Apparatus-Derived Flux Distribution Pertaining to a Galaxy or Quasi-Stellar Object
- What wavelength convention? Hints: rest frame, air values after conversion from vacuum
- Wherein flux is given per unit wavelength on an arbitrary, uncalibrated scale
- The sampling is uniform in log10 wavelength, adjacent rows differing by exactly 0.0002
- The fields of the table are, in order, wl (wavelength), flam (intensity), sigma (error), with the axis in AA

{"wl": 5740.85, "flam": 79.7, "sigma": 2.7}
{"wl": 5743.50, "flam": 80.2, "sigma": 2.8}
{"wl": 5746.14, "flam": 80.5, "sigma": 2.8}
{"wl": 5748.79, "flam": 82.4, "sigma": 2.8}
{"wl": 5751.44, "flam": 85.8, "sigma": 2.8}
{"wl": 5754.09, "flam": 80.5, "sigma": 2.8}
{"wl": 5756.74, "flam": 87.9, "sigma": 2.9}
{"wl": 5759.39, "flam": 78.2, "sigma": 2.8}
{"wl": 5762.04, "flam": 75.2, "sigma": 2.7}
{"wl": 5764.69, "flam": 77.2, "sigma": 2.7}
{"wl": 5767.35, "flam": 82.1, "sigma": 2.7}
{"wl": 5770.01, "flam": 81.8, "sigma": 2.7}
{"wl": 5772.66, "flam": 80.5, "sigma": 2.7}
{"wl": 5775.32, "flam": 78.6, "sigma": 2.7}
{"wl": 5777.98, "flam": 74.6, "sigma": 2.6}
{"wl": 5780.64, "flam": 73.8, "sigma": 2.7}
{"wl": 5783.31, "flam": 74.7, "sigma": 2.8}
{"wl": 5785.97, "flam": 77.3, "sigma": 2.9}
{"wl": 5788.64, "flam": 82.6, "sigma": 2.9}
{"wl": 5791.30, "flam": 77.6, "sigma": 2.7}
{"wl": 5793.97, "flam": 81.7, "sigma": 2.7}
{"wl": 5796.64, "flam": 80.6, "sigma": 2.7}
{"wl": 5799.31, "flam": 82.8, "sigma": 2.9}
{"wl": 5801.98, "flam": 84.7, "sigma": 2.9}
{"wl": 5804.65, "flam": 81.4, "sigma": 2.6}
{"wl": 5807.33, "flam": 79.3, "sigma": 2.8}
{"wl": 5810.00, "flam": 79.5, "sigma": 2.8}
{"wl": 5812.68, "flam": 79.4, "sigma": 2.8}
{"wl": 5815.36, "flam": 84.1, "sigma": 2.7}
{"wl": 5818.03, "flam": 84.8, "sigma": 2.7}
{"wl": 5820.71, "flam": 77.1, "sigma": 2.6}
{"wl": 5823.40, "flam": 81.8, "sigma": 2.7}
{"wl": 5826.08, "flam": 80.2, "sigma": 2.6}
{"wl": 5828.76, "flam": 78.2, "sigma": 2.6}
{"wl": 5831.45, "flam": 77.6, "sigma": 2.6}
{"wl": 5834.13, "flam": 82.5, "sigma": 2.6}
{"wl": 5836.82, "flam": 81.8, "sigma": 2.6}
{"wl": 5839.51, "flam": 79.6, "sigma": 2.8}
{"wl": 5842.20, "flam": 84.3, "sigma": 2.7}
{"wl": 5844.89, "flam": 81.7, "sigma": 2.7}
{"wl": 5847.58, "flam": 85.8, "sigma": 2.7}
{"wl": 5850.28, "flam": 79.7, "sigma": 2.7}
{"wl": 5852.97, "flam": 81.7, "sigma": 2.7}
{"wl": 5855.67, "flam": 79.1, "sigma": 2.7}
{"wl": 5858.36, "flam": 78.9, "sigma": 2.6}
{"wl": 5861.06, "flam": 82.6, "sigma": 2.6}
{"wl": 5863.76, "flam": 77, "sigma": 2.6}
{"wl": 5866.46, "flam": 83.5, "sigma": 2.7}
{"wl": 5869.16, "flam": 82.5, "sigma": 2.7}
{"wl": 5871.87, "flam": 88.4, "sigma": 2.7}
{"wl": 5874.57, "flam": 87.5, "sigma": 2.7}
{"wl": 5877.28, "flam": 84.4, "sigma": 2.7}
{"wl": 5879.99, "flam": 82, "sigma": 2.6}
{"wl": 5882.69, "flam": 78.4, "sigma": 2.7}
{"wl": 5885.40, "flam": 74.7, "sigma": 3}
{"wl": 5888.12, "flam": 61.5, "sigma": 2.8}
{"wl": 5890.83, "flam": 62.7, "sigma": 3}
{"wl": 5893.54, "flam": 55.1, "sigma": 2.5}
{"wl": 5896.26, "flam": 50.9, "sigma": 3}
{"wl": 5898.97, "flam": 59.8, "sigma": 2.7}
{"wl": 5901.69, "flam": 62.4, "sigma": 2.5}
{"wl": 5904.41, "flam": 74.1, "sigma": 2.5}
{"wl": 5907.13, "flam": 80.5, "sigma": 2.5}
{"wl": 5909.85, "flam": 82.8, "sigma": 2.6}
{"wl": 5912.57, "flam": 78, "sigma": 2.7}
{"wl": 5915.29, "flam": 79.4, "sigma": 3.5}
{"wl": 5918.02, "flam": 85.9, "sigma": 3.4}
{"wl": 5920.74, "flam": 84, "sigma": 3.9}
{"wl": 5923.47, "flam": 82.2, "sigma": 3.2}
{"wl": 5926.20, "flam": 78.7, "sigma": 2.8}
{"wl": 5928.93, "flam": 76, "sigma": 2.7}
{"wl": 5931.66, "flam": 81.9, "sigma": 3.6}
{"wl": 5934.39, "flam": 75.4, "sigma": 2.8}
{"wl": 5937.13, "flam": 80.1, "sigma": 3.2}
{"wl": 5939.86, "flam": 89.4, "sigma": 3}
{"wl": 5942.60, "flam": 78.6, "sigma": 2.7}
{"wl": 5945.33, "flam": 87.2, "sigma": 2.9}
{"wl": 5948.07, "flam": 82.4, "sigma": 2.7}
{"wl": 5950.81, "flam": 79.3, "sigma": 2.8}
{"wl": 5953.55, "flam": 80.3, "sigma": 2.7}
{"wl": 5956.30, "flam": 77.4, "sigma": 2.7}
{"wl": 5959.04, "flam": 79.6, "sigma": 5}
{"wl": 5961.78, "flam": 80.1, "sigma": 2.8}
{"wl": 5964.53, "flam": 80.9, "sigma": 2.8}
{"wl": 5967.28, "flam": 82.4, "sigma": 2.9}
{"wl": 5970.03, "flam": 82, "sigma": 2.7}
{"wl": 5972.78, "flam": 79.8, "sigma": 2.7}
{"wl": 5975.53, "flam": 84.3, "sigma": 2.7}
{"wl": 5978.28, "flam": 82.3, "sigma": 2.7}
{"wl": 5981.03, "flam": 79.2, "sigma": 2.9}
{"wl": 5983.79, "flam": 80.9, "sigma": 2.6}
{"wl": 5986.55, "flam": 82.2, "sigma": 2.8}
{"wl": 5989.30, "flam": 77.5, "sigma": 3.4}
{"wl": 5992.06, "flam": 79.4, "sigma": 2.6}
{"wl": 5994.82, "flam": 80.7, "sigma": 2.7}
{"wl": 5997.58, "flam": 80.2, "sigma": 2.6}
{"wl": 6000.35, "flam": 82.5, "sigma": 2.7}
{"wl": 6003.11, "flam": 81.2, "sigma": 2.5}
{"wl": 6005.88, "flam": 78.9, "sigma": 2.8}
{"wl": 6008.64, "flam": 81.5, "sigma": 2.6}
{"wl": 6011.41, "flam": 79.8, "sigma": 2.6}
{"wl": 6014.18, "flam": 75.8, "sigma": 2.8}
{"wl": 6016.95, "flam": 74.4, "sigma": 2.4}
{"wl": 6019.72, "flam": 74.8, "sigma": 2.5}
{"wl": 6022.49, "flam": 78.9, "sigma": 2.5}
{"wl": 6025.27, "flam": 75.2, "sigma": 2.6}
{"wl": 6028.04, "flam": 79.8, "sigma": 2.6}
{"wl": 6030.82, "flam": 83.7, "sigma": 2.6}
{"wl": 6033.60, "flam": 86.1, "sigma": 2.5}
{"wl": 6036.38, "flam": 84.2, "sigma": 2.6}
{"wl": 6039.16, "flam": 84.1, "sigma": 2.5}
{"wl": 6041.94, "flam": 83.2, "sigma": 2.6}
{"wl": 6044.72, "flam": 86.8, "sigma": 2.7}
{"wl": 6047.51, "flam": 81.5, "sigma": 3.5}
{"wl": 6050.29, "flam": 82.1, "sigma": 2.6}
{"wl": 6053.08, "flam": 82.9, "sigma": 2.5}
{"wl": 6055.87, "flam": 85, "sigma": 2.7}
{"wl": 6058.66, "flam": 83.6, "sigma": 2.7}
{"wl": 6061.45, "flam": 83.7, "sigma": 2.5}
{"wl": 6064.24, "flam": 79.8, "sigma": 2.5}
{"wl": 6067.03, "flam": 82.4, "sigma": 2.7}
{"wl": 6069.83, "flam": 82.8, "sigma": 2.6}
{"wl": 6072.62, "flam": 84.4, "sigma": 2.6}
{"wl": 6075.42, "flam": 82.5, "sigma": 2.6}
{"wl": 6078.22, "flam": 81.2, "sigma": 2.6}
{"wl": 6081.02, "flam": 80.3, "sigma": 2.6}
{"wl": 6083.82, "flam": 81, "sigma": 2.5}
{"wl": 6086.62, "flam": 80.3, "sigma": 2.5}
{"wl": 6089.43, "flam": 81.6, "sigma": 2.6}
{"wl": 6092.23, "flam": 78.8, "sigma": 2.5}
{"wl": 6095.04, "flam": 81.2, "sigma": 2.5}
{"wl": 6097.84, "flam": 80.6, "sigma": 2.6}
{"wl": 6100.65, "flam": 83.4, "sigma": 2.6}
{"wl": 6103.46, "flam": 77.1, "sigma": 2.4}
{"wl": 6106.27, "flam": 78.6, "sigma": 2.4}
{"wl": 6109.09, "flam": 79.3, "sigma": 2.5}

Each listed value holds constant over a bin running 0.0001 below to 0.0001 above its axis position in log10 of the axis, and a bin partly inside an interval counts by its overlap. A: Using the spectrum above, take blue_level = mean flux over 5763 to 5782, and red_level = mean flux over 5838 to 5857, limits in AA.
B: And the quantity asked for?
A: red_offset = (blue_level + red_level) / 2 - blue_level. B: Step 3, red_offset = 1.7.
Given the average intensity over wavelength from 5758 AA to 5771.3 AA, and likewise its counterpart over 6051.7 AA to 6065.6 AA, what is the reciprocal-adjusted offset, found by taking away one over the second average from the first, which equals 78.9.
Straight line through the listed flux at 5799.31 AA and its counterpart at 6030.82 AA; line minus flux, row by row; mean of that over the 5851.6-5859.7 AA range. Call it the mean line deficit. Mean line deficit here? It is 3.12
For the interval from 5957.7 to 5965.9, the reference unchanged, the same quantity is 3.23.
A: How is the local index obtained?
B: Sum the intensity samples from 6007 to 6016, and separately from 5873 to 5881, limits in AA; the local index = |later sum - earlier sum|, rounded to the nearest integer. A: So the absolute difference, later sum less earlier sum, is 17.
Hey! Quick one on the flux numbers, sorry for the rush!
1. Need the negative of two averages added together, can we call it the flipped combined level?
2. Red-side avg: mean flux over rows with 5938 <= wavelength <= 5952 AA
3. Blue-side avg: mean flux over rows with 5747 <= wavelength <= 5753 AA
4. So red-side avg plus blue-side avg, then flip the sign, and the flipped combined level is -167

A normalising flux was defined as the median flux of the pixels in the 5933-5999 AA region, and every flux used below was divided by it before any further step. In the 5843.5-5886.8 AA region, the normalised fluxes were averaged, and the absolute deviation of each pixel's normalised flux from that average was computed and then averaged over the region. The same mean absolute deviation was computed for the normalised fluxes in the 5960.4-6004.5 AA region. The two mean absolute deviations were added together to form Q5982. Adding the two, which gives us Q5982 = 0.051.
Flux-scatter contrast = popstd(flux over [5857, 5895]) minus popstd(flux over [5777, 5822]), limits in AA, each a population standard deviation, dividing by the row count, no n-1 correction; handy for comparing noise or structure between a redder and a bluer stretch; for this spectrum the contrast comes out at 6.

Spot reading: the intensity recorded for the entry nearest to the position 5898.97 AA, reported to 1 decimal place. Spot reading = 59.8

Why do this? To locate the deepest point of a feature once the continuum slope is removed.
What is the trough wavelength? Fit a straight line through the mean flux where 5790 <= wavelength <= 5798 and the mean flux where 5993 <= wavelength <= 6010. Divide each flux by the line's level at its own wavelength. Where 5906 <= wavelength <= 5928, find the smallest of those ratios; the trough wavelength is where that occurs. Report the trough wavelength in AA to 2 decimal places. 5912.57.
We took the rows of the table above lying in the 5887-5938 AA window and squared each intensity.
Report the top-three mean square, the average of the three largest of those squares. 7097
